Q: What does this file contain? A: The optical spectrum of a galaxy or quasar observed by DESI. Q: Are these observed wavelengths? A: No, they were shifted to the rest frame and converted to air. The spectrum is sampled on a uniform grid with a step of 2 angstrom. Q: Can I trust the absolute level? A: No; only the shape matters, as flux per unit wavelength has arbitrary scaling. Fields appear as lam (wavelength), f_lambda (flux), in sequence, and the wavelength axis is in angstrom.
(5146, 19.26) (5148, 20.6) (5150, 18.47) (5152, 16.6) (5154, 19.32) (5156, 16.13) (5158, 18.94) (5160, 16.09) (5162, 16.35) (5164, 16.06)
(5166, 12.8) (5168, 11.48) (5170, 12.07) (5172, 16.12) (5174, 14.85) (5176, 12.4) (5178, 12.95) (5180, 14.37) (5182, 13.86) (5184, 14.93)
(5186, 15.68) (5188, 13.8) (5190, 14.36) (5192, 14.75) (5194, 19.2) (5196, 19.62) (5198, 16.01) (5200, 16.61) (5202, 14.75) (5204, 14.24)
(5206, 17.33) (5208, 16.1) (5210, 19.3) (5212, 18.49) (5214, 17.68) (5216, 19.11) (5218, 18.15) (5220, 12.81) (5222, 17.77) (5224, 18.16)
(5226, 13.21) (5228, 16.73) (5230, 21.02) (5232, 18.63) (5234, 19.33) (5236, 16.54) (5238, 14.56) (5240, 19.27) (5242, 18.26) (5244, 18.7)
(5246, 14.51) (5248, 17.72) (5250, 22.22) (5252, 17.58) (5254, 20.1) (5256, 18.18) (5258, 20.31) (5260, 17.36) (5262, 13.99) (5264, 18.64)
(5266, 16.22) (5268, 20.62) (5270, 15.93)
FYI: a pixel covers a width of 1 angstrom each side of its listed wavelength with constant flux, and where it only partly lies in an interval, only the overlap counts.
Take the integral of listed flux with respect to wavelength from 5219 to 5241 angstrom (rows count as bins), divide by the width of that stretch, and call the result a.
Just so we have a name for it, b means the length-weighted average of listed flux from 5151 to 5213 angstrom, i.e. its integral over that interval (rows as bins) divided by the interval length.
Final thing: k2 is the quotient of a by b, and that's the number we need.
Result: 1.09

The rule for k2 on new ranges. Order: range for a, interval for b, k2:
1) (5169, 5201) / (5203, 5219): 0.86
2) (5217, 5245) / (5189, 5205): 1.07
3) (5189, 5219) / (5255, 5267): 0.98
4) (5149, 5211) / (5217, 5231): 0.93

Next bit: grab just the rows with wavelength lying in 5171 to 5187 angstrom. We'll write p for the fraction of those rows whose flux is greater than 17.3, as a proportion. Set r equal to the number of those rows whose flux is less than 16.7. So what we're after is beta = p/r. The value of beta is 0.0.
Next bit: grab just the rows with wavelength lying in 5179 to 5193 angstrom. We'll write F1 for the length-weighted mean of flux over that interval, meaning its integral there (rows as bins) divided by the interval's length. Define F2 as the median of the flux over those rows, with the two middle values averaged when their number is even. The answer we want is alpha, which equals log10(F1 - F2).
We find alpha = -0.78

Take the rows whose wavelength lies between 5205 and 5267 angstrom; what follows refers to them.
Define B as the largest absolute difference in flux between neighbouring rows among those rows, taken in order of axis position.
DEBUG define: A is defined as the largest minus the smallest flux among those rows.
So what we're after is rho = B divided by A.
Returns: 0.57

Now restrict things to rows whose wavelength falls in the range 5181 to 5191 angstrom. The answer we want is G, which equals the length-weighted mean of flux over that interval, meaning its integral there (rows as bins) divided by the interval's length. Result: 15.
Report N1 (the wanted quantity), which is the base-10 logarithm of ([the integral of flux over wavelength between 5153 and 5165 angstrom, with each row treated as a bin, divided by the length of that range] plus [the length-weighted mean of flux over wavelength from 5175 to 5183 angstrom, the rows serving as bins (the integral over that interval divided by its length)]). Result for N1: 1.48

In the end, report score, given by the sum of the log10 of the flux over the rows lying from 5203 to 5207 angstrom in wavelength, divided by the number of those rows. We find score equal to 1.20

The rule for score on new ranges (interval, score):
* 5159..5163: 1.21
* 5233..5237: 1.25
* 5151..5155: 1.25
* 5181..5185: 1.16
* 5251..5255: 1.27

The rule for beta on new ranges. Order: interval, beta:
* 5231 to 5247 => 0.2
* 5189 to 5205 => 0.0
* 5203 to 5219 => 0.4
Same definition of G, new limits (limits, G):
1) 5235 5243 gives 17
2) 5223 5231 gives 17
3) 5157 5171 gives 15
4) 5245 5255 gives 18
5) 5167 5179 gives 13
